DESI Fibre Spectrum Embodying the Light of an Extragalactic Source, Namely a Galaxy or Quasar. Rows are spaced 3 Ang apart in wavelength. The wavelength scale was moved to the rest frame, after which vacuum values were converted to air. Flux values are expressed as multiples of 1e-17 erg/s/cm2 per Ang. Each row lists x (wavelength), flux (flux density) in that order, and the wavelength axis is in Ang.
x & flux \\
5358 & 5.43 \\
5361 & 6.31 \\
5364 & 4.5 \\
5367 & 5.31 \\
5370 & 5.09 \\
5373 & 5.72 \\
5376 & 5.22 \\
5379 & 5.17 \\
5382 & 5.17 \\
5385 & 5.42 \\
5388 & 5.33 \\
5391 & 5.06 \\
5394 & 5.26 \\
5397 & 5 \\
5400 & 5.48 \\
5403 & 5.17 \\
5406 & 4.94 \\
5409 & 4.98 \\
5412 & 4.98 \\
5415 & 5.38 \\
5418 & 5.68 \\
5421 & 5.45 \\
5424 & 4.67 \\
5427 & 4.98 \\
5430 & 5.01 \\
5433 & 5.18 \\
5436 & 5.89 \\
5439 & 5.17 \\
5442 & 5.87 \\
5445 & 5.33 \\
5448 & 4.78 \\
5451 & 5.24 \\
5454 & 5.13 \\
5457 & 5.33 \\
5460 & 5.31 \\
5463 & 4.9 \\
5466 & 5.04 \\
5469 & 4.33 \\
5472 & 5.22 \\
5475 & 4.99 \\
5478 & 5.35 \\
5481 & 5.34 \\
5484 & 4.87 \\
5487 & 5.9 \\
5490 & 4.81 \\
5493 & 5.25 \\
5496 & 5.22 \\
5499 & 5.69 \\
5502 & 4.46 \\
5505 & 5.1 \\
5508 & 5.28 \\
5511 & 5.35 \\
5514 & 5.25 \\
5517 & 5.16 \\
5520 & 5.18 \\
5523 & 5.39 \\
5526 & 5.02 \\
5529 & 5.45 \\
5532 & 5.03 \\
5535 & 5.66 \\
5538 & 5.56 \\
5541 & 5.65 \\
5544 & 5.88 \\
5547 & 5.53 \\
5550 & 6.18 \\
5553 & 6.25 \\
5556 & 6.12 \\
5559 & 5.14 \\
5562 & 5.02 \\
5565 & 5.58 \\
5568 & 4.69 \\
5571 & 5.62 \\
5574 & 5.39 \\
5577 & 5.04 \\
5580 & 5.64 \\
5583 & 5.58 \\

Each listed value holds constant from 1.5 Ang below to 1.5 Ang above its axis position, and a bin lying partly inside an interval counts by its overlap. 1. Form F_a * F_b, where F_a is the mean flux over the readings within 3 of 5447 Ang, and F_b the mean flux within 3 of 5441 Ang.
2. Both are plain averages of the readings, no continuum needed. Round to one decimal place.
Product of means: 27.9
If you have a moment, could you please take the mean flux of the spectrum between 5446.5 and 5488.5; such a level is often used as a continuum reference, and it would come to 5.12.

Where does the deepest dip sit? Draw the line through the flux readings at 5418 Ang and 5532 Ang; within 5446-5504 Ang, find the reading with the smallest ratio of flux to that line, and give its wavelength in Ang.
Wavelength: 5469 Ang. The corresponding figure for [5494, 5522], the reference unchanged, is 5502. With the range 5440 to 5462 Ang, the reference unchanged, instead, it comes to 5448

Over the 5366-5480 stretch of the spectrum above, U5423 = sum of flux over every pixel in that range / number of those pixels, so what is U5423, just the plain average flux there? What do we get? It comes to 5.20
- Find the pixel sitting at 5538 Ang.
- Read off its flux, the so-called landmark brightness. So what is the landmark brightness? 5.56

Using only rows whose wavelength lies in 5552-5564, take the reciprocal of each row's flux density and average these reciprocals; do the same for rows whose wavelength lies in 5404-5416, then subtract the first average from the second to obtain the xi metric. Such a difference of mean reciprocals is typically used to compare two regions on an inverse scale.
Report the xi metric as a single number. 0.018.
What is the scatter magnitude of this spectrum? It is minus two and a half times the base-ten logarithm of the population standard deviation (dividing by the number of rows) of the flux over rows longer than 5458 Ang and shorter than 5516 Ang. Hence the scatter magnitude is 1.10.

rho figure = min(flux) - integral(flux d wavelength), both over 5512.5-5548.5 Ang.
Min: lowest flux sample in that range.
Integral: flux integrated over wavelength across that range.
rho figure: -189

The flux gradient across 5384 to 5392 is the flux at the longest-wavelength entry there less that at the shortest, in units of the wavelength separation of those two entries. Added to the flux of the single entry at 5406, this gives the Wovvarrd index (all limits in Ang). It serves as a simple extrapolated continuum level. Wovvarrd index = 4.88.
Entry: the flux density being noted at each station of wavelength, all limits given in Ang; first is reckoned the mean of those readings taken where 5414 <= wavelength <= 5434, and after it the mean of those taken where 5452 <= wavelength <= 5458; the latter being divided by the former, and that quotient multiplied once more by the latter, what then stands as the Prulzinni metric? 5.3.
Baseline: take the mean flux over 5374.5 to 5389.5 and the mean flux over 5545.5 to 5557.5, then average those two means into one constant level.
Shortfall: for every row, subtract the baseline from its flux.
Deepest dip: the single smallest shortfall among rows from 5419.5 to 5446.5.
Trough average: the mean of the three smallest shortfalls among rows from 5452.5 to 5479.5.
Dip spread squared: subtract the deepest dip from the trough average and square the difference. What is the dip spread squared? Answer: 0.005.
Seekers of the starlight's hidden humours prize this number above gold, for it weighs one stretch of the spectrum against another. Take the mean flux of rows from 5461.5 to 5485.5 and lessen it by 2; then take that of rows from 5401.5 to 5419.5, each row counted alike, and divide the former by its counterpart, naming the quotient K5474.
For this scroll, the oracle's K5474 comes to 0.58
